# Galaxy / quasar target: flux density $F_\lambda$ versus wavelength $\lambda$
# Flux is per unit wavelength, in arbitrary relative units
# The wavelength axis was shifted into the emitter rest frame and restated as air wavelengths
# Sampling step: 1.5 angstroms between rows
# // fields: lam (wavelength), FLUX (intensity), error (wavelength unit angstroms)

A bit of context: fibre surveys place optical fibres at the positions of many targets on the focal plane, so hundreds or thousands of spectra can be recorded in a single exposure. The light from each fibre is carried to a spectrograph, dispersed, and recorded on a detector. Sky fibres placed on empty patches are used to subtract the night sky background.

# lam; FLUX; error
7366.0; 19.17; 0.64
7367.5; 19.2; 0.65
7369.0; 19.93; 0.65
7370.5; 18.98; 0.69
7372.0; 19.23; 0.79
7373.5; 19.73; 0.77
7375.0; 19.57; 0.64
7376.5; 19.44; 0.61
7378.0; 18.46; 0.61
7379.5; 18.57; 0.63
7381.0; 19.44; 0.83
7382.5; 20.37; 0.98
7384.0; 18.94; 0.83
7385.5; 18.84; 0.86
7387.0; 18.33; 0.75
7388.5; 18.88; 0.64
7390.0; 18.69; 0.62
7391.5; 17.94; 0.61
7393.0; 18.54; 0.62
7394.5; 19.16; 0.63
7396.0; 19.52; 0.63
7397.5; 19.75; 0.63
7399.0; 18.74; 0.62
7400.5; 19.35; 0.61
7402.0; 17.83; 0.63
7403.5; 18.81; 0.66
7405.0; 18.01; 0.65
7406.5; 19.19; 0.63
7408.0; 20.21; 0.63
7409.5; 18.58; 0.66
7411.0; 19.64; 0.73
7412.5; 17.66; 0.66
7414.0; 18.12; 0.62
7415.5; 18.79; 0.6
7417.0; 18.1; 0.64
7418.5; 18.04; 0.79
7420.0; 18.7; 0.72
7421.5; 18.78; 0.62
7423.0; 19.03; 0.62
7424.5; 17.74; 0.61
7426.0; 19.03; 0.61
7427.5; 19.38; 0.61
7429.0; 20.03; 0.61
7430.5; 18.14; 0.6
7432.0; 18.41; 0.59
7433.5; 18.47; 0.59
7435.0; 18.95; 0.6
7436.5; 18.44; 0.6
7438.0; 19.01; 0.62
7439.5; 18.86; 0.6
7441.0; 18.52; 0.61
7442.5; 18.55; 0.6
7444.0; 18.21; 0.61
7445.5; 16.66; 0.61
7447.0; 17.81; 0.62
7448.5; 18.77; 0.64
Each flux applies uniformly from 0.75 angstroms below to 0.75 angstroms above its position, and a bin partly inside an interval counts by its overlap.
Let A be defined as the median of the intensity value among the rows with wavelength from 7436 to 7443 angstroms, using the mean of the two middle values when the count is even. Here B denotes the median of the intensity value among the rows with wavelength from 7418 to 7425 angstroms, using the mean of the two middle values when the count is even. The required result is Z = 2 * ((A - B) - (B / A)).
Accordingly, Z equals -2.3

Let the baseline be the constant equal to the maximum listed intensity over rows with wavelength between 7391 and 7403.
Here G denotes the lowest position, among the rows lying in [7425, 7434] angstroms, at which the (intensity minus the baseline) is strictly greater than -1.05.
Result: 7426.0 angstroms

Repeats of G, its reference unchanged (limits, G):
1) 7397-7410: 7397.5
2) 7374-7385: 7375.0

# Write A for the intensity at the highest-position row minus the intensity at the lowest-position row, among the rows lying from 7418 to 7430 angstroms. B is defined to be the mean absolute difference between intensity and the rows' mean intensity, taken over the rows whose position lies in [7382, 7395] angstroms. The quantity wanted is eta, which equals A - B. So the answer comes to 1.56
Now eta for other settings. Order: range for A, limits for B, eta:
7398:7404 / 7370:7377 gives -0.16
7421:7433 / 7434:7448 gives -0.89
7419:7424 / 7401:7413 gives -0.39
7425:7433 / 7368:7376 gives -0.93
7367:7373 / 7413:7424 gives -0.33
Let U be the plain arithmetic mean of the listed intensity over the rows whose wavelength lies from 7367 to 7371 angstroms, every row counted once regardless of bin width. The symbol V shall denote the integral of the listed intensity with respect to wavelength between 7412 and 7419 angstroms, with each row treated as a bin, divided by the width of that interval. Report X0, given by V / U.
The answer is 0.94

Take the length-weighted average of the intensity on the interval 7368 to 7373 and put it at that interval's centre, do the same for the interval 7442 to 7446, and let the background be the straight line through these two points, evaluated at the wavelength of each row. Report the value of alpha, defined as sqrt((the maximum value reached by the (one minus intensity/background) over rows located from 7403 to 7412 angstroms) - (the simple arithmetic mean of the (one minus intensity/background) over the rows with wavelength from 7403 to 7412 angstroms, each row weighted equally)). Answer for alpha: 0.24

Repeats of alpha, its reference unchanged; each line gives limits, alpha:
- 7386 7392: 0.16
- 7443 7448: 0.22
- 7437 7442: 0.12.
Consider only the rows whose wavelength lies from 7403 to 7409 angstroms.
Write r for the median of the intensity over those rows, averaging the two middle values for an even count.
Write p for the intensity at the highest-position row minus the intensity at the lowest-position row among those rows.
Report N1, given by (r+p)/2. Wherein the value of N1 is 10.2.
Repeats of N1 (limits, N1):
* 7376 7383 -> 10.2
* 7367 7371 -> 9.5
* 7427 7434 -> 8.8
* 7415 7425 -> 8.8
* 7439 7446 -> 8.2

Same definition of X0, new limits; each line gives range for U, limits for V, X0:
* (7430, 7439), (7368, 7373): 1.04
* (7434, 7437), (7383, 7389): 1.01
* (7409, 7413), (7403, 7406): 0.99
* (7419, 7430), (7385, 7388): 0.98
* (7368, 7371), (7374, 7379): 0.98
